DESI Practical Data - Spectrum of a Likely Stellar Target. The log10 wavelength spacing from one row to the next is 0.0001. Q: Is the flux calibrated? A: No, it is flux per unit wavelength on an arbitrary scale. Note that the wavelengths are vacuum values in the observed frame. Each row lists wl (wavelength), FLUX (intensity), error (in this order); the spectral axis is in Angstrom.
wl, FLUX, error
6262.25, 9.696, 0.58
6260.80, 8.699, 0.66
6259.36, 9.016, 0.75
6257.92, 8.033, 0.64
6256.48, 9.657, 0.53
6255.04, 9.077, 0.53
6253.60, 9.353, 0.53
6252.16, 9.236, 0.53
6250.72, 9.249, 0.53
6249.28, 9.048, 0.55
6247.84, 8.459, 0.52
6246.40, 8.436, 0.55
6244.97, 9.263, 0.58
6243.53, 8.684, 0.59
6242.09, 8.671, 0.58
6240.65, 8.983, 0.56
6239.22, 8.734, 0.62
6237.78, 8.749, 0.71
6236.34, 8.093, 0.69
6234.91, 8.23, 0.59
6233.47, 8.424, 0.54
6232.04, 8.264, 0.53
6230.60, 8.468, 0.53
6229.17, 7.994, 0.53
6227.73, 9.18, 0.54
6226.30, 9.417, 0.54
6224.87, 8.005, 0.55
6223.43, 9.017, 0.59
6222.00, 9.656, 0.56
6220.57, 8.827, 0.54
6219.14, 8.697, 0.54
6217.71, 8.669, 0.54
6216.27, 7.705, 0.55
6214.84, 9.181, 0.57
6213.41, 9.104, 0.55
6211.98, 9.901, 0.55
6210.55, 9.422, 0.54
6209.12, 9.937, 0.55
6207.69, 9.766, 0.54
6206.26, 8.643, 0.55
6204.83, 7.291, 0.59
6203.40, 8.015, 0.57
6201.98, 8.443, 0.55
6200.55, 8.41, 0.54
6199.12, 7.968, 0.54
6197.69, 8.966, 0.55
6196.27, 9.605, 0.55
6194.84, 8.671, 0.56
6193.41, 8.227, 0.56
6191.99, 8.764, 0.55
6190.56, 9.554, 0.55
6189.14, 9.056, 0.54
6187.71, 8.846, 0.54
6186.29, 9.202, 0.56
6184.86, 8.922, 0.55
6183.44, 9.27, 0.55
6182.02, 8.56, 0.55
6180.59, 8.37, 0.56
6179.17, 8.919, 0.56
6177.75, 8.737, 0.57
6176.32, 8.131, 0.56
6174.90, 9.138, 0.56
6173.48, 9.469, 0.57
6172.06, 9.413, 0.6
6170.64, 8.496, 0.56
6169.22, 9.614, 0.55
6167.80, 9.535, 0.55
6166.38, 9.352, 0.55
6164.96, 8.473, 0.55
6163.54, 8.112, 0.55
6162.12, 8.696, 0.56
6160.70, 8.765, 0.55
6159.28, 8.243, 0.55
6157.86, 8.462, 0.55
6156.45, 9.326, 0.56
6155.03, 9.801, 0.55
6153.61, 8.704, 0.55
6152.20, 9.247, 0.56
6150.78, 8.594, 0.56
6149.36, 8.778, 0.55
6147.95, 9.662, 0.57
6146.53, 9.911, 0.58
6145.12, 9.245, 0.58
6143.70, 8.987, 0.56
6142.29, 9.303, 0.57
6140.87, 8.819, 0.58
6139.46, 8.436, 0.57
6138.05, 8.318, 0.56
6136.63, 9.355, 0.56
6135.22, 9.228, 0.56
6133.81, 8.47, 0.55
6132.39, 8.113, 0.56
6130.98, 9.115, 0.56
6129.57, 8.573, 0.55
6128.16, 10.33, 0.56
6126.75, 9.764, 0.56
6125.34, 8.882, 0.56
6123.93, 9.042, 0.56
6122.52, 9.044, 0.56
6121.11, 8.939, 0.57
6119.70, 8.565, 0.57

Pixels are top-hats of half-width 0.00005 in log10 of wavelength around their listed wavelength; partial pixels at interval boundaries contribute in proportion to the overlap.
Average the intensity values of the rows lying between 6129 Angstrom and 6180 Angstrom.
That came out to 8.93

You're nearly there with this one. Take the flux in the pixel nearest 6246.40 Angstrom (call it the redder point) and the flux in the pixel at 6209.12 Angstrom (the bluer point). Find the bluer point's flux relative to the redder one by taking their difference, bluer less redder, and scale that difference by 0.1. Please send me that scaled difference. 0.15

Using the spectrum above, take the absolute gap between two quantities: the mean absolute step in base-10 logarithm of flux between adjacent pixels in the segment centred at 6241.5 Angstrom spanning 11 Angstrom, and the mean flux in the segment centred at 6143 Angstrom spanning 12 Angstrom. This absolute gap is 9.07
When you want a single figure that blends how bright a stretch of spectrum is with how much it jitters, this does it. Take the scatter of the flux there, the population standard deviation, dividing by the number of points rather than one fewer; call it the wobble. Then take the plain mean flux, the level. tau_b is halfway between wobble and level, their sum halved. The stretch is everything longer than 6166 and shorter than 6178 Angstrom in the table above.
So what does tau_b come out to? 4.80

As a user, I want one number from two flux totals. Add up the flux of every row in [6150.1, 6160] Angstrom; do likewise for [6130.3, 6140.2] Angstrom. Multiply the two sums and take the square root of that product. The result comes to 61.7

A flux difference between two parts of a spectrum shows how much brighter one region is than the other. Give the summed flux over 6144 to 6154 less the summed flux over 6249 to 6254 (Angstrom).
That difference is 27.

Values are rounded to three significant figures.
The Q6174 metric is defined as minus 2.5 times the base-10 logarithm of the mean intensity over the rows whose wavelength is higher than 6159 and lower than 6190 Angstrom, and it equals -2.37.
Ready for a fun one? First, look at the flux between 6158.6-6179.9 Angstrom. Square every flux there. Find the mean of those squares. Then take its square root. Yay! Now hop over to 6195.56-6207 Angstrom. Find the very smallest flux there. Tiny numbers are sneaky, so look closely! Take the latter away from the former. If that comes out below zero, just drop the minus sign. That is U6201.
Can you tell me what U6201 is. 1.60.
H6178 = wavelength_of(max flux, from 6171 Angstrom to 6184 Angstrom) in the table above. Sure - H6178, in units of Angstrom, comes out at 6173.48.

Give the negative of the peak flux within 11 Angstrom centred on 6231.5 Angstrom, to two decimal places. -9.42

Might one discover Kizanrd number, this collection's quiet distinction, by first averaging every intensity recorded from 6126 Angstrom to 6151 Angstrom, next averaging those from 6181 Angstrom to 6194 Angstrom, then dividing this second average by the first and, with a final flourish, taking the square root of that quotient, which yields 0.99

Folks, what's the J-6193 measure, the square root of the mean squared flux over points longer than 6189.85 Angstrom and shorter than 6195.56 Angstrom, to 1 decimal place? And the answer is 8.8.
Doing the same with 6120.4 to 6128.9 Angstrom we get 9.3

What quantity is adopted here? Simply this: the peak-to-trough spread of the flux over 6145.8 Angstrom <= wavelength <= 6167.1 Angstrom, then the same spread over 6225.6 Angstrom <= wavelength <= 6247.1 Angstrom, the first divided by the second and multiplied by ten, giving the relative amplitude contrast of 13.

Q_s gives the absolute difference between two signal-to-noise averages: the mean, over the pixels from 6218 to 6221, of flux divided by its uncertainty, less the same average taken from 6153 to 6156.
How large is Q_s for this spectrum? 0.60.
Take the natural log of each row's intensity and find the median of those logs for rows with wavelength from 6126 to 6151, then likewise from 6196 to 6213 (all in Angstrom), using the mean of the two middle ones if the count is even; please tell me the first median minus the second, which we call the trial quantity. 0.028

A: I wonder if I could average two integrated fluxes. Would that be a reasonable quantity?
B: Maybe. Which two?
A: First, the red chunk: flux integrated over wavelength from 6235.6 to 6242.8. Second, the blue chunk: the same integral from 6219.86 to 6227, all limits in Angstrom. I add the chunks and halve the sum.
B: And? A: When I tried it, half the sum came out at 63.2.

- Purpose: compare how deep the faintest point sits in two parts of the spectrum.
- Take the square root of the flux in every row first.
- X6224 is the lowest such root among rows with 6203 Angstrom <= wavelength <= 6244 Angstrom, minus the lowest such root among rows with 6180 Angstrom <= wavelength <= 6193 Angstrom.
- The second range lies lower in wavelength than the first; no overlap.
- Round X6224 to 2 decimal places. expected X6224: -0.19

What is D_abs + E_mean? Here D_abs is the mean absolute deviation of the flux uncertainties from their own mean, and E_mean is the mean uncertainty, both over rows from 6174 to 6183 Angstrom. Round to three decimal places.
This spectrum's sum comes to 0.563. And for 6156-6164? 0.558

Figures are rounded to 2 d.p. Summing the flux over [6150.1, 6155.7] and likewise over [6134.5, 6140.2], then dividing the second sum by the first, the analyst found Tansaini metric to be 0.97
